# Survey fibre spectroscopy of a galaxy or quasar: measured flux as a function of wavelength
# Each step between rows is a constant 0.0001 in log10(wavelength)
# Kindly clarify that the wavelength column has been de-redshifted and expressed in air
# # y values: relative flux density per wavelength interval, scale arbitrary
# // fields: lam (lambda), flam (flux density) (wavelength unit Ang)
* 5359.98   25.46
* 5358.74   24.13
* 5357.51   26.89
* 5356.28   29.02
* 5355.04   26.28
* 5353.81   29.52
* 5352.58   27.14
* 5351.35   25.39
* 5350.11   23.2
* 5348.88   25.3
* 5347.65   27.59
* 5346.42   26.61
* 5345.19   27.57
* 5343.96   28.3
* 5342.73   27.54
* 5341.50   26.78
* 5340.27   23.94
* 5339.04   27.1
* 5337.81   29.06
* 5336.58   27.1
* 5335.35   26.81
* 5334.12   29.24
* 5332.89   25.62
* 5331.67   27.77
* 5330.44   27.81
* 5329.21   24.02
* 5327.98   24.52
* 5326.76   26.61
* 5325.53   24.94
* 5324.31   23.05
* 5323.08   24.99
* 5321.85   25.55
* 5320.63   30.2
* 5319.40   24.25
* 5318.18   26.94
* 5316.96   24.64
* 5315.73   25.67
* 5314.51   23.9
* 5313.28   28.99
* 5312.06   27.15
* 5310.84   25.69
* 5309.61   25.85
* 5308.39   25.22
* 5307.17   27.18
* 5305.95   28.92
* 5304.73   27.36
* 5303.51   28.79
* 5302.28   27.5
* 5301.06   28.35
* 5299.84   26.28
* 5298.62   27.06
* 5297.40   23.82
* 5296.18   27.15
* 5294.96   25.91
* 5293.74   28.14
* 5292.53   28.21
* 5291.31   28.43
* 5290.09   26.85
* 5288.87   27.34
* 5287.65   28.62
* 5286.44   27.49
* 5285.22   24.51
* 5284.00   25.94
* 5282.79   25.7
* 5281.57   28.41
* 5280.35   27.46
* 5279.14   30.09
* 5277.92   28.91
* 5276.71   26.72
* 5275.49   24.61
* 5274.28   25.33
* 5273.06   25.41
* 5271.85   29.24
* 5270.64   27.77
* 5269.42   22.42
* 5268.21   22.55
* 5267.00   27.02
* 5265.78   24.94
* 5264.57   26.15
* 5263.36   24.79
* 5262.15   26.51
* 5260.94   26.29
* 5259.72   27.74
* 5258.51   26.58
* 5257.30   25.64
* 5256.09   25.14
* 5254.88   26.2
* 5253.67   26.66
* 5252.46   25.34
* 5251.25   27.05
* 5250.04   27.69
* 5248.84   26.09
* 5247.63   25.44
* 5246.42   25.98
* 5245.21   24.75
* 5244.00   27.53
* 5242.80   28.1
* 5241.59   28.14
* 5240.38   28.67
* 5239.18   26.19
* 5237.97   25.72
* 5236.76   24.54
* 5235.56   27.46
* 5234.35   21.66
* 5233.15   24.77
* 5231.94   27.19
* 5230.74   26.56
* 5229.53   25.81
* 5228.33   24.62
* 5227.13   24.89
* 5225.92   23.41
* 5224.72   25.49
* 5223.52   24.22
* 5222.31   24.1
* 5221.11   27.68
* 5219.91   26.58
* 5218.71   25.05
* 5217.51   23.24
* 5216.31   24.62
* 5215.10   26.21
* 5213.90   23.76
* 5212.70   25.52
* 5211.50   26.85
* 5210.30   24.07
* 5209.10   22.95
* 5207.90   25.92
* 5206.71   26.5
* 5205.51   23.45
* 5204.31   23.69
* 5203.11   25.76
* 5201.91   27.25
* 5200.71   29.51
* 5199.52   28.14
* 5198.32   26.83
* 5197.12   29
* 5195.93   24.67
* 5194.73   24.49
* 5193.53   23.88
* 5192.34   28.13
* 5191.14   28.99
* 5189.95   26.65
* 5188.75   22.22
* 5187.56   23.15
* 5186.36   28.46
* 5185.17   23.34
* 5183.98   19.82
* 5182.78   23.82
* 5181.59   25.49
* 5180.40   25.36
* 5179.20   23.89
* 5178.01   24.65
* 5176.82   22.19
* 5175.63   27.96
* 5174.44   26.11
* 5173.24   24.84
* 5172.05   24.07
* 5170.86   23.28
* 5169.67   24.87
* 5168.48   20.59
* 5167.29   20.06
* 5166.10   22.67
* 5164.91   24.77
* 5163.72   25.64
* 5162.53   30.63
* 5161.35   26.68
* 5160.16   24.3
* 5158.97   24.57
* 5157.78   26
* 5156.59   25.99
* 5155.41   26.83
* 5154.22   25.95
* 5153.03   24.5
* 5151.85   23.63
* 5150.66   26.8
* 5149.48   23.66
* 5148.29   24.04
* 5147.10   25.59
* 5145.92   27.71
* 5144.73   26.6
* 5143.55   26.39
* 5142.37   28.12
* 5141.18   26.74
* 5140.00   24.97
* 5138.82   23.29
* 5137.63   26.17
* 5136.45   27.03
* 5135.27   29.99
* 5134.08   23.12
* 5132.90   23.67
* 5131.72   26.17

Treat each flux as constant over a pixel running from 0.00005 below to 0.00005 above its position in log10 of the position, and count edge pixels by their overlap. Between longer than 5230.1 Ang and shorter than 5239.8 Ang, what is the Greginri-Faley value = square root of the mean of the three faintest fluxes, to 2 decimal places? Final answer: 4.86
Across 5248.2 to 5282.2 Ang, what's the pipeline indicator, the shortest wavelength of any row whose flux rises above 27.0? 5250.04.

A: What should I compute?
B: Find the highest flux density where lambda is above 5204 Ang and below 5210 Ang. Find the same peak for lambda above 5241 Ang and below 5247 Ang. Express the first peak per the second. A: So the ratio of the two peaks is 0.94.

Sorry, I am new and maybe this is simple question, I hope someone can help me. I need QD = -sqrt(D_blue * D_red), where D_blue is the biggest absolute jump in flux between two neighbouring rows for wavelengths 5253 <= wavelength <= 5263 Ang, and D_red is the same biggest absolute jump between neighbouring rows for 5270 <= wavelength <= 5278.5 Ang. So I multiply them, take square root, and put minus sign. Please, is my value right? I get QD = -2.4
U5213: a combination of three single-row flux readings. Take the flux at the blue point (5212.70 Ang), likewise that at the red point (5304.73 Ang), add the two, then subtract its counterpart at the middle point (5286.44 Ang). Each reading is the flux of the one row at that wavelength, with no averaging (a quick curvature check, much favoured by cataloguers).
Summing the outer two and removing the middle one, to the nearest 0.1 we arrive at 25.4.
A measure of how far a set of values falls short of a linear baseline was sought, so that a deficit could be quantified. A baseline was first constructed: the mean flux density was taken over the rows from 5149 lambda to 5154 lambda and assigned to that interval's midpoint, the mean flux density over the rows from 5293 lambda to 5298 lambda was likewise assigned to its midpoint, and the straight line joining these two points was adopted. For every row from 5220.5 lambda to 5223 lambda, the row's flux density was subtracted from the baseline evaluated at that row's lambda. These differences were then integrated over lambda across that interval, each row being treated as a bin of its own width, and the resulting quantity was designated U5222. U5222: -1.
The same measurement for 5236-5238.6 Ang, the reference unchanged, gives 1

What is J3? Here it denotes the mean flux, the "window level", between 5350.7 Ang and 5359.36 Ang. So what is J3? 26.9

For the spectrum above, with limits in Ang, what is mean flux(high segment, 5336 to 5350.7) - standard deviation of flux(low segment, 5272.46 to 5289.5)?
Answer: 25.0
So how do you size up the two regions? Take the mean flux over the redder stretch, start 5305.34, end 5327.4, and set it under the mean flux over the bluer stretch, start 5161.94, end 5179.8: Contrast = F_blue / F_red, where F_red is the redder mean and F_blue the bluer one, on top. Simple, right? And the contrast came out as 0.94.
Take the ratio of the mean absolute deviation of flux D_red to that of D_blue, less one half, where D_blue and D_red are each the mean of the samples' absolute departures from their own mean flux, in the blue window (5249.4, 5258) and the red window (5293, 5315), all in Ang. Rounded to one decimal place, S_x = 1.1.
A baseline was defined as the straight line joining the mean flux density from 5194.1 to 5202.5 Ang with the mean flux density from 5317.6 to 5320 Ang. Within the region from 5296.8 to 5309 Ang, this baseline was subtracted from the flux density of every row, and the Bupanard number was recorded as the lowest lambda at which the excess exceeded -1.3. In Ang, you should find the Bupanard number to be 5298.62 Ang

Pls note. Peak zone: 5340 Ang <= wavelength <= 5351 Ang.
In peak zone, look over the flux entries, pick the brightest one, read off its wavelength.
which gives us 5343.96 Ang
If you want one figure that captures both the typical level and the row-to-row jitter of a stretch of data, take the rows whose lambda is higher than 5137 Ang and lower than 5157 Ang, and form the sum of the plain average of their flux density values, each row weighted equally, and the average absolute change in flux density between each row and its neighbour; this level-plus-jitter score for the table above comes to 27.3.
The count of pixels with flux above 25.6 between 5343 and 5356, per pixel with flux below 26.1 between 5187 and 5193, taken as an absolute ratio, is 3.5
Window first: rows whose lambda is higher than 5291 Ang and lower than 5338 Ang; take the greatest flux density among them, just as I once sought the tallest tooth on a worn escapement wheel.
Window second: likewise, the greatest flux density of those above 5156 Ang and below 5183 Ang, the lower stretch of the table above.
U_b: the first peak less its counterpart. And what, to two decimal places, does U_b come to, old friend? -0.43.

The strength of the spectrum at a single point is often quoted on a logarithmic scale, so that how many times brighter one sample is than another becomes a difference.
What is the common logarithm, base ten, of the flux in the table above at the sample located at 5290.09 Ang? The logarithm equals 1.43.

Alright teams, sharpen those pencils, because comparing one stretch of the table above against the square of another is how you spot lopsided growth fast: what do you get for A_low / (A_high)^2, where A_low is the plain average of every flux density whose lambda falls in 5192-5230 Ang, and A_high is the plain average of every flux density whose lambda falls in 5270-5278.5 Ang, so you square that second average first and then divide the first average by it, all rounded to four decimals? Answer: 0.0354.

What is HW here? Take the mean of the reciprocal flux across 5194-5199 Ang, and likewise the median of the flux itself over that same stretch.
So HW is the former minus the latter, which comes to -25.7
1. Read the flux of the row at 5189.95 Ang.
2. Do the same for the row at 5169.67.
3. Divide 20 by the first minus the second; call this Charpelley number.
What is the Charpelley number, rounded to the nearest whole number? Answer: 11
